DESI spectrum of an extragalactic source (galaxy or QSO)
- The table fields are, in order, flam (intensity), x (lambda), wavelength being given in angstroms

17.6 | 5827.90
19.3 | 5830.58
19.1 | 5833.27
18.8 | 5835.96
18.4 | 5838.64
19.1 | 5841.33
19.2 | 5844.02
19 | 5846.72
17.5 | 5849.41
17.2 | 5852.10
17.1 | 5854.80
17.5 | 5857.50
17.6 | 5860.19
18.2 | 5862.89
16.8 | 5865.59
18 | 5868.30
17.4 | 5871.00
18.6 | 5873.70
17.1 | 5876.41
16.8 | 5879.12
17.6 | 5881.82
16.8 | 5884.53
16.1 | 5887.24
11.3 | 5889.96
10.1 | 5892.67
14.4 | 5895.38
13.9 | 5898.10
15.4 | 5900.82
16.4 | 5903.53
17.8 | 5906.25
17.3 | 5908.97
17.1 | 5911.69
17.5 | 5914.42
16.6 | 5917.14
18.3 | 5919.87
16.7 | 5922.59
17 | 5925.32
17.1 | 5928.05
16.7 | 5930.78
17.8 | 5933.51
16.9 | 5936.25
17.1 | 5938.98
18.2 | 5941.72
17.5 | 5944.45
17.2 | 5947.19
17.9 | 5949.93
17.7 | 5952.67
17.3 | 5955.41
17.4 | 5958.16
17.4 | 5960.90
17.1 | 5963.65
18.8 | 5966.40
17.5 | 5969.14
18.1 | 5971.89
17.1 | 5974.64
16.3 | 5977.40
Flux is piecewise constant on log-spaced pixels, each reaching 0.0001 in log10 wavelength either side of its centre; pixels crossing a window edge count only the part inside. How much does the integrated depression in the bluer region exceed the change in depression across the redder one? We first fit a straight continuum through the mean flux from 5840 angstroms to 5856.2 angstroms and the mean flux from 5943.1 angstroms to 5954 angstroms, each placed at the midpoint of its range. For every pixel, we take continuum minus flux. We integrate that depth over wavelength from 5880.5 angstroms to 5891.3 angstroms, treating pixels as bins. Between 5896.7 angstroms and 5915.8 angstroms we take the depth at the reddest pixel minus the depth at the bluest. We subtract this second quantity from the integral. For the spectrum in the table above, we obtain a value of 31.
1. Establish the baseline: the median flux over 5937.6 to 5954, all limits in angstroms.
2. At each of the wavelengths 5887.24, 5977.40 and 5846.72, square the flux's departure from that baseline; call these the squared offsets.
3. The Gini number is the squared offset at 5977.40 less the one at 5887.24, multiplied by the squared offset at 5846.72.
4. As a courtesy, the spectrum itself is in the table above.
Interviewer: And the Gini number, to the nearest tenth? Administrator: -1.1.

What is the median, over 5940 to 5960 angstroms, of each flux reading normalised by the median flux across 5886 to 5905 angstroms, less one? 0.22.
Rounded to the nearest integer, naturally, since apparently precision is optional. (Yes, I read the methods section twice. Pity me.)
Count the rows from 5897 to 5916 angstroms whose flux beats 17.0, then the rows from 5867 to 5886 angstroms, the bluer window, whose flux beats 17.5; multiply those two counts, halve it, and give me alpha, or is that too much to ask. 6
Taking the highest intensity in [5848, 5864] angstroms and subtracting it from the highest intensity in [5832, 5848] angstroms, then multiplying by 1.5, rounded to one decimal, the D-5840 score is 1.5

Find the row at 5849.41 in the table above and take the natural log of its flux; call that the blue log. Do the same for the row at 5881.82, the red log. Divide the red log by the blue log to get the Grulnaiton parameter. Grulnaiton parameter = 1.002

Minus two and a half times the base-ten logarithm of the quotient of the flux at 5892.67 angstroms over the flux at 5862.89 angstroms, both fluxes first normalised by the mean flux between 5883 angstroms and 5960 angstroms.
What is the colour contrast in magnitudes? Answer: 0.64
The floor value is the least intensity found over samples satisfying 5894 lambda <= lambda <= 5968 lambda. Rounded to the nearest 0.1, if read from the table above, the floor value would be 13.9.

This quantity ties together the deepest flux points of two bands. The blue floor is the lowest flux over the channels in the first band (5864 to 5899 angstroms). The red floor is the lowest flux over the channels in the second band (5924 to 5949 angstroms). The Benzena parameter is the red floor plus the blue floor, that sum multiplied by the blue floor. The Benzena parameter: 271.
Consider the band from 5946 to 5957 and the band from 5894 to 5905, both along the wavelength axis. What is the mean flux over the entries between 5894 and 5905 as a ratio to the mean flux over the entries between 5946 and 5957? 0.86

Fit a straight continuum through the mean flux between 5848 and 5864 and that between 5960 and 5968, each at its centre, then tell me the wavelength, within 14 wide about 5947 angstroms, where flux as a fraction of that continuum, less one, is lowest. 5947.19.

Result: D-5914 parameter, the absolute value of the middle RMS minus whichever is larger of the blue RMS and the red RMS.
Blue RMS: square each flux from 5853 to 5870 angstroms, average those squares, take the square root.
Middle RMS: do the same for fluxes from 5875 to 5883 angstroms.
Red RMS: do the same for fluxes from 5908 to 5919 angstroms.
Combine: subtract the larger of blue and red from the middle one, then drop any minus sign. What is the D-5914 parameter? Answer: 0.4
